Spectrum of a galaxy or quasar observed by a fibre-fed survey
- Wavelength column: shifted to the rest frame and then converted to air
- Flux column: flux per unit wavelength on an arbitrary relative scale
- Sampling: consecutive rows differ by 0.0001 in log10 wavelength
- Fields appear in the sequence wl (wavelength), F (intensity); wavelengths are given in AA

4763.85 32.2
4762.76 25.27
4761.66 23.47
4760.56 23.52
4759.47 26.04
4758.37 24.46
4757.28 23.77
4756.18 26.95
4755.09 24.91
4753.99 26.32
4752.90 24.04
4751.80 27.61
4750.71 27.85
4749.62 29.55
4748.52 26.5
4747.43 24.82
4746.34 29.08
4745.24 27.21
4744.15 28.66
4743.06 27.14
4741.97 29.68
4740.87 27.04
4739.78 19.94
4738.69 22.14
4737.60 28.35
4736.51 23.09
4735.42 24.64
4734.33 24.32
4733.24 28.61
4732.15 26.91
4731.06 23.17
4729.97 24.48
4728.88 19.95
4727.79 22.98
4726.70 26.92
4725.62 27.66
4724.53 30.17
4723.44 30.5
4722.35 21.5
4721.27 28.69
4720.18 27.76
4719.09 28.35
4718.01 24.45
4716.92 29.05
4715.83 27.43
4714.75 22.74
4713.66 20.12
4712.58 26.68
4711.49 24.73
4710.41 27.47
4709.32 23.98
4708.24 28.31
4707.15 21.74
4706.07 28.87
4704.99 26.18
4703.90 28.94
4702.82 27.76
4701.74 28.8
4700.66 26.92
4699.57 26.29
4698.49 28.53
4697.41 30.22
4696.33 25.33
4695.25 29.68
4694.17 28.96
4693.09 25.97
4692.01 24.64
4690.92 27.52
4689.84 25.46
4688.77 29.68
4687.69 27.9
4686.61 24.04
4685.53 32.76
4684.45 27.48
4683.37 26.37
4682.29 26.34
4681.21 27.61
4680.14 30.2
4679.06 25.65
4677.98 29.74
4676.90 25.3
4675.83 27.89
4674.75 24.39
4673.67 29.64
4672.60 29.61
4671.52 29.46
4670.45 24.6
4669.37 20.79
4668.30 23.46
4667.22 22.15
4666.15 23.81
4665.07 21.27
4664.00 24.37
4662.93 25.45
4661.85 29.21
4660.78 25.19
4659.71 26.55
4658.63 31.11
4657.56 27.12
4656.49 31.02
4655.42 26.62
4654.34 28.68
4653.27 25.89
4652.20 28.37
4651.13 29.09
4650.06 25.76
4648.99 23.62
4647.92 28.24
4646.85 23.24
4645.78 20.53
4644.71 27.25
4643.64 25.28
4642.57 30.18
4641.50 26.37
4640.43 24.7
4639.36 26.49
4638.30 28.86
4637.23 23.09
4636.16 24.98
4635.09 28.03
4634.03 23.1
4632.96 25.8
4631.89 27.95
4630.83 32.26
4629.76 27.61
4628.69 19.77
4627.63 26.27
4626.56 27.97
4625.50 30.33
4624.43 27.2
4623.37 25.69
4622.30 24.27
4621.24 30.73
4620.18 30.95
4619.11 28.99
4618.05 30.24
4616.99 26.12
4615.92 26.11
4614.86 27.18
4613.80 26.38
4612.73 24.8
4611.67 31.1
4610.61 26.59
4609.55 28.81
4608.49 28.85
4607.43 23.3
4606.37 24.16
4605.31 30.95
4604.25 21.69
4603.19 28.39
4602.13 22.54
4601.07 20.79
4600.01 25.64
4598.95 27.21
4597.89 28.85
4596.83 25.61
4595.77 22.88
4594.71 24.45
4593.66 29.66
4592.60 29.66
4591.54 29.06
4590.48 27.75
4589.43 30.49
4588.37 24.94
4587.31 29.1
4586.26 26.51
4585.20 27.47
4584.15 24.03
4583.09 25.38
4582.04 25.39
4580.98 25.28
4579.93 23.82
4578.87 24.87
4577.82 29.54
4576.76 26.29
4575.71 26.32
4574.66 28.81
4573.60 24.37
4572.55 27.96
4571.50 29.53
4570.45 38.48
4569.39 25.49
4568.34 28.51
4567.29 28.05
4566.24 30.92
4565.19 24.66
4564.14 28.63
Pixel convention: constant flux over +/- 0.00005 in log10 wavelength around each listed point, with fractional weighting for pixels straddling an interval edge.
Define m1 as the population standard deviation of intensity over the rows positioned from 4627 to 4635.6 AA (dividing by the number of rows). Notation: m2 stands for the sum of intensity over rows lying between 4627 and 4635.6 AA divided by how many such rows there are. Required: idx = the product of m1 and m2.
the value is 91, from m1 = 3.5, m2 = 26.3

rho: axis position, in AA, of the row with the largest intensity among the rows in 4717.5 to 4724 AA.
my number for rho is 4723.44 AA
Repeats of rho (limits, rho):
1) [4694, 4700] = 4697.41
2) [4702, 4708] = 4703.90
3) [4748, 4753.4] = 4749.62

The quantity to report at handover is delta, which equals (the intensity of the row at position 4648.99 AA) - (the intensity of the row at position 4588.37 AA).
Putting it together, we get -1.3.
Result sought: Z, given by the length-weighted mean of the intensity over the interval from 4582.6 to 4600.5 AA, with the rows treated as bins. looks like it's 27.0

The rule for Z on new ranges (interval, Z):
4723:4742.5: 25.6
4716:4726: 27.5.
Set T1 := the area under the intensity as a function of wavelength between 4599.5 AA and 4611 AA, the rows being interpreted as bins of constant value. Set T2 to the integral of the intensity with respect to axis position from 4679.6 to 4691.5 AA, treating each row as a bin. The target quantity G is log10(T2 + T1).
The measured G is 2.80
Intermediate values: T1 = 294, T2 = 330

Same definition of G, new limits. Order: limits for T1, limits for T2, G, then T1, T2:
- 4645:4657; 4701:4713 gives 2.80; 318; 320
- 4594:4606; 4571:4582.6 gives 2.79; 305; 308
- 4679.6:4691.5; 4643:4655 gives 2.81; 330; 312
